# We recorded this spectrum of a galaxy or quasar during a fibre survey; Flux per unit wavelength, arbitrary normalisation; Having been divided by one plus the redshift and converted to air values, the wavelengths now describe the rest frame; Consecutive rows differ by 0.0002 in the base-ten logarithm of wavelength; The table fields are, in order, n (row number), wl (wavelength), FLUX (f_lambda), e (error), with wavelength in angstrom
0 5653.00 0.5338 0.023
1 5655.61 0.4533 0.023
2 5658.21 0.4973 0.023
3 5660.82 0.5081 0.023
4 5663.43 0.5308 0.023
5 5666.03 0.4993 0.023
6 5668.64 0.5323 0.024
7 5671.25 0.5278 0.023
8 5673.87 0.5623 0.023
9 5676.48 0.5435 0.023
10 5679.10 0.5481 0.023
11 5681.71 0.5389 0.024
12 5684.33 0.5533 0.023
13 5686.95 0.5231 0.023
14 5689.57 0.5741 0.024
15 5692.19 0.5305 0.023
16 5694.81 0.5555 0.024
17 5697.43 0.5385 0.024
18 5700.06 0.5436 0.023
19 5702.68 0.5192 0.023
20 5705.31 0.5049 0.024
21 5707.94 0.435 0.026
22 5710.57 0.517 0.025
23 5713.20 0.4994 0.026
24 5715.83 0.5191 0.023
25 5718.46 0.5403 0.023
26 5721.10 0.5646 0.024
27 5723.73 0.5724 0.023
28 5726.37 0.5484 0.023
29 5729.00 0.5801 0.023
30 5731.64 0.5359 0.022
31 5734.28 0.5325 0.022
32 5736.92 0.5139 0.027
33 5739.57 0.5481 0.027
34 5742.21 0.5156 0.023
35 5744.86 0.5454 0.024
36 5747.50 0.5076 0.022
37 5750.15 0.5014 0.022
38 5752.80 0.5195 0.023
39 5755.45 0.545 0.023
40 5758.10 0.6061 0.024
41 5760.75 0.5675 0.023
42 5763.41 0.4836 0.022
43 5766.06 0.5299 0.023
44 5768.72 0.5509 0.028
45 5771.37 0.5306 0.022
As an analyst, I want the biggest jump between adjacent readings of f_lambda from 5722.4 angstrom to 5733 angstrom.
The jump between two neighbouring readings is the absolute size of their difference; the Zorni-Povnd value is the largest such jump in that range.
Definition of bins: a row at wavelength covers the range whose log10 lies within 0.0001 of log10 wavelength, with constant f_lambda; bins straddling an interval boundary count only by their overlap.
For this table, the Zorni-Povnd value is 0.044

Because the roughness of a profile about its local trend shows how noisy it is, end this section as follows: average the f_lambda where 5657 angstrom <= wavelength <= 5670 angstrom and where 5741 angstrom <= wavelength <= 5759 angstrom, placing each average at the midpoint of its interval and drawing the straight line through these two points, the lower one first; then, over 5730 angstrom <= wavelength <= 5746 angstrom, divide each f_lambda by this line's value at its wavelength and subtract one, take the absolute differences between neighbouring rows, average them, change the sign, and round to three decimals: -0.045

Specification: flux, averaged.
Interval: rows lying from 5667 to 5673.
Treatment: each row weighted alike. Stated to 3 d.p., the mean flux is 0.530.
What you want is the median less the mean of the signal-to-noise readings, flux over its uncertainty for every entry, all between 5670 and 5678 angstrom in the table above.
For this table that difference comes 0.0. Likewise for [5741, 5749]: 0.0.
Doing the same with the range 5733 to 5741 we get -0.9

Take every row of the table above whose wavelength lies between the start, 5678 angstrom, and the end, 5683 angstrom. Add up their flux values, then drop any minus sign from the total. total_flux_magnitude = 1.1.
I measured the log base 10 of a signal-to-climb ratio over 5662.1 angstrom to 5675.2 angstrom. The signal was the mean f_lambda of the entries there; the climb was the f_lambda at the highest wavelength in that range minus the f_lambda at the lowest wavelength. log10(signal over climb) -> 1.2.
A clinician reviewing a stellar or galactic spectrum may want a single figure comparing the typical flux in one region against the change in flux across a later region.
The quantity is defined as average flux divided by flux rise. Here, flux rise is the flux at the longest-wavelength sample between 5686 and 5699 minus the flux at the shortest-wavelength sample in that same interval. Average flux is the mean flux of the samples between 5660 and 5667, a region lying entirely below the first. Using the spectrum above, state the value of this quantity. 33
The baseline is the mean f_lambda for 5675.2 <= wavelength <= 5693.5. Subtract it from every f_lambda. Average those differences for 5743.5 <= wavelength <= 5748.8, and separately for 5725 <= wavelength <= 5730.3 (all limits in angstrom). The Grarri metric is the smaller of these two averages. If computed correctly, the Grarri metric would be -0.018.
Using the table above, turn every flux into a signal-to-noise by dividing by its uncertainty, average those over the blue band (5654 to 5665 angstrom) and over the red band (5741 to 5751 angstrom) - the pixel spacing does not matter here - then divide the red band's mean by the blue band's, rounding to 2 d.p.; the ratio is 1.05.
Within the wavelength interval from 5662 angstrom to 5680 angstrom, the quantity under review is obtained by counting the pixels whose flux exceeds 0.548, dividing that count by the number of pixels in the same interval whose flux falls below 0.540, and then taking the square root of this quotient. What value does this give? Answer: 0.71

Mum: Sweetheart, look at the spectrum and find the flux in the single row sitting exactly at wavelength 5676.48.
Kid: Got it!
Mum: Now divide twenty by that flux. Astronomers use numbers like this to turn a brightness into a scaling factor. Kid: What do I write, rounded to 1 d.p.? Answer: 36.8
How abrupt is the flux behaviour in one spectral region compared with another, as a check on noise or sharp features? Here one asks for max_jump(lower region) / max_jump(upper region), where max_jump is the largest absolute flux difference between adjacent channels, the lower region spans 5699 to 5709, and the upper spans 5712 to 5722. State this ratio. 2.9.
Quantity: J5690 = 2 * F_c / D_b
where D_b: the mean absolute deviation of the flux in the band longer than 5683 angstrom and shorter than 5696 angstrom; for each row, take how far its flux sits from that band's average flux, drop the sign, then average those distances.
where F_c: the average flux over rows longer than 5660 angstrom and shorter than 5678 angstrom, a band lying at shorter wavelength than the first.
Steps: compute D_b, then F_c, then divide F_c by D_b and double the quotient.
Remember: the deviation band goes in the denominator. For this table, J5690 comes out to 65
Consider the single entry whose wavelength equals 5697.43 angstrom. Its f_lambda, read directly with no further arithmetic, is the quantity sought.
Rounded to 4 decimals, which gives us 0.5385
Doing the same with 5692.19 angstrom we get 0.5305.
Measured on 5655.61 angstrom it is 0.4533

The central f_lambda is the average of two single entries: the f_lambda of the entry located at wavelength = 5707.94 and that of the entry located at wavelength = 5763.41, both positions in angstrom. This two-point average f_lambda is 0.46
